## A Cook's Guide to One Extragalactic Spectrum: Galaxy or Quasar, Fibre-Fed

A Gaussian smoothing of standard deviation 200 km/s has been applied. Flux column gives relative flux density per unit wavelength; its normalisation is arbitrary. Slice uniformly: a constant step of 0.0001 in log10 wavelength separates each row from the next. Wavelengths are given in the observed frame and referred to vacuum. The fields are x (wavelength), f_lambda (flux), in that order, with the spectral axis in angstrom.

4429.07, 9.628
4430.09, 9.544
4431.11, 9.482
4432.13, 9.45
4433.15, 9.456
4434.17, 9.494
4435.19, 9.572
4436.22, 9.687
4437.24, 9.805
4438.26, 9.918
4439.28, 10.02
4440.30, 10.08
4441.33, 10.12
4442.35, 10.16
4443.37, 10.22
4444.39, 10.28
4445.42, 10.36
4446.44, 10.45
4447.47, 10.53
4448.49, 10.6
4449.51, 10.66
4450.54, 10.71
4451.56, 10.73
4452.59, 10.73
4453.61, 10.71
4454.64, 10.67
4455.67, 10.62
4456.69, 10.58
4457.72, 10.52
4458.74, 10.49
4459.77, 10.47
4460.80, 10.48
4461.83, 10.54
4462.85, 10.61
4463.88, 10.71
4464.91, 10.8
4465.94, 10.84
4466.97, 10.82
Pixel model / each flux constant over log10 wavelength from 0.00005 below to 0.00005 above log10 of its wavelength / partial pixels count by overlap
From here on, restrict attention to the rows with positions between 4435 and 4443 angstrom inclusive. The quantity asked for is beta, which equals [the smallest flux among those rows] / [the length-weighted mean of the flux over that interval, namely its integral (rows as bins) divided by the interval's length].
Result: 0.963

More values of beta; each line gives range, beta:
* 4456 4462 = 0.996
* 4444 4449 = 0.984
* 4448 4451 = 0.995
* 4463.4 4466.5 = 0.995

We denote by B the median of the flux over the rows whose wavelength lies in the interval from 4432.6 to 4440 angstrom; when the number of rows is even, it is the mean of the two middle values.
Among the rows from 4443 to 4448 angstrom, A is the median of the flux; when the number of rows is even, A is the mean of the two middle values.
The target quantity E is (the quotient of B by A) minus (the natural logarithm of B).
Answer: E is -1.34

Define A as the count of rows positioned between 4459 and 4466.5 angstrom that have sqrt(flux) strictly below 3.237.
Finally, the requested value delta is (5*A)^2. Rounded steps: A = 1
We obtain 25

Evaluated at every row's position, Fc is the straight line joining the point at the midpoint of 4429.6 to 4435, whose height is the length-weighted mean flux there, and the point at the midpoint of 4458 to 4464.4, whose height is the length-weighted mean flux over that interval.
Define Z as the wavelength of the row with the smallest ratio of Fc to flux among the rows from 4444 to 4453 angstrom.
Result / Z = 4450.54 angstrom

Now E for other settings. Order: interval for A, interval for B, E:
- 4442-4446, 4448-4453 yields -1.33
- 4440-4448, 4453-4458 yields -1.33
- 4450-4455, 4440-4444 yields -1.37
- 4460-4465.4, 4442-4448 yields -1.36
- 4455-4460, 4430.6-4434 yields -1.35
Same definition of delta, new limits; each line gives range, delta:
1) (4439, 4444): 625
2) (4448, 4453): 0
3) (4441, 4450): 900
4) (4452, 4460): 25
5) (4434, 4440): 900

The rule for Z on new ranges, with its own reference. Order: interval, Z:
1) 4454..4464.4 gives 4454.64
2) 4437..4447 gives 4446.44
